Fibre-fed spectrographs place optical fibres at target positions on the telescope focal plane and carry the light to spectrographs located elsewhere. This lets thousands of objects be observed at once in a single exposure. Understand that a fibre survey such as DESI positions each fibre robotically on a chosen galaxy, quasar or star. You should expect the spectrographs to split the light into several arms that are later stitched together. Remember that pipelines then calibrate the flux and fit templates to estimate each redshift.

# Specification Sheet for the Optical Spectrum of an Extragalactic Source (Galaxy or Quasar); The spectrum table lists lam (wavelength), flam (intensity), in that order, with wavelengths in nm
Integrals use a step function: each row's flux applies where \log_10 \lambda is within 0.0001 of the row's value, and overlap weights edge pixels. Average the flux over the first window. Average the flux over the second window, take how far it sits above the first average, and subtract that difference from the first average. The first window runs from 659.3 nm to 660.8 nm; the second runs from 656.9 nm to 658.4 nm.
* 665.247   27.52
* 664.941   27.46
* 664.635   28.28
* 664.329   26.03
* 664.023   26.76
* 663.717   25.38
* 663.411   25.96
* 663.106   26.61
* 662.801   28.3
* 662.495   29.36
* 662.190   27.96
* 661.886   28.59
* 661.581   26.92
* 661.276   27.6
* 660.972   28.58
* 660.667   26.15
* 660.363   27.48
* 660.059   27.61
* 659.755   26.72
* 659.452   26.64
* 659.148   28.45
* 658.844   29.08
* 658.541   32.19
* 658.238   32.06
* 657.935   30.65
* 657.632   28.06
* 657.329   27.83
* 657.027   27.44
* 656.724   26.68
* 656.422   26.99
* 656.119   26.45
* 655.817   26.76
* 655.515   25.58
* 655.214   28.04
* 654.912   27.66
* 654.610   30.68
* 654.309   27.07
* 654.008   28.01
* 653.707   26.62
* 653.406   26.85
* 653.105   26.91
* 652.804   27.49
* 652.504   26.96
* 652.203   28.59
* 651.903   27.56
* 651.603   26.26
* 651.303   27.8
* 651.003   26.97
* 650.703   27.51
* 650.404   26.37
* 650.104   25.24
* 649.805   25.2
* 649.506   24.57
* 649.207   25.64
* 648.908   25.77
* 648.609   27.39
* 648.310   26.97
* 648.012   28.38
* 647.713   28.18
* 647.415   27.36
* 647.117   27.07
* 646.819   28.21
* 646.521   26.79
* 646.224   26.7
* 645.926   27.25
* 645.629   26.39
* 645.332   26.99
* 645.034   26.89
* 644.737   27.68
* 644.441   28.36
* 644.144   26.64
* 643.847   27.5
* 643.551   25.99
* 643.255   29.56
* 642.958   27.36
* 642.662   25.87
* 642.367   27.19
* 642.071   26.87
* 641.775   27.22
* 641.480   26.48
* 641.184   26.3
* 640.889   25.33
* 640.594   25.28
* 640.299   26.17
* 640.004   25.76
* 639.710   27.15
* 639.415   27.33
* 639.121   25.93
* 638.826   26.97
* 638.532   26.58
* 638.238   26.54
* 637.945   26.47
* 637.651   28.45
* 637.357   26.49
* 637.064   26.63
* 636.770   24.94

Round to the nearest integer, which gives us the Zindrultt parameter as 25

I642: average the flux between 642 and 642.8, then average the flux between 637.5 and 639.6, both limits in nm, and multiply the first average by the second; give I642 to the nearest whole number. 717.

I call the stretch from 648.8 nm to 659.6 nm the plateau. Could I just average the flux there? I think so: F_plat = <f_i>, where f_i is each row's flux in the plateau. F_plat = 27.5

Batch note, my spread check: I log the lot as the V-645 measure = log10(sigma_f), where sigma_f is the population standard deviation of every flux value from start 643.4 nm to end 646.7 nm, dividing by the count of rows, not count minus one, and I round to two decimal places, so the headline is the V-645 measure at -0.20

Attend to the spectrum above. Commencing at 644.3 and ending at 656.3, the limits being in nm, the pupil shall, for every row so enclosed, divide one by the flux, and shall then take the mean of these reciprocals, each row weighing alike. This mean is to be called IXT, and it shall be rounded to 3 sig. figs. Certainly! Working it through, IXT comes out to 0.0370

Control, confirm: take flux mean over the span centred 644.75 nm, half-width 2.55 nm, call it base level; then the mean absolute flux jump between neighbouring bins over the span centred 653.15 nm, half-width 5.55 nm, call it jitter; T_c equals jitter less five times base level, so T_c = -135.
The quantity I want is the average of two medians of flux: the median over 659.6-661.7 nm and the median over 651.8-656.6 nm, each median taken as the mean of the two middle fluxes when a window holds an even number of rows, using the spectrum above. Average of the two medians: 27.3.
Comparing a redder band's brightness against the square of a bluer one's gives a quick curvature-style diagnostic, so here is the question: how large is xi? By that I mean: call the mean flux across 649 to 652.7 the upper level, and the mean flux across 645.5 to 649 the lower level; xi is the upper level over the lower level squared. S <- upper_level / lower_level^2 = 0.036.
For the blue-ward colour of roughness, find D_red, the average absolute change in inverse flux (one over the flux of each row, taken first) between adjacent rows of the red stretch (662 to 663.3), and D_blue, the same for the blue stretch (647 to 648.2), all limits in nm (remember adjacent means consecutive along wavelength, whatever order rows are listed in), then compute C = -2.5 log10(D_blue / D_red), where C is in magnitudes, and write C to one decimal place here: 1.2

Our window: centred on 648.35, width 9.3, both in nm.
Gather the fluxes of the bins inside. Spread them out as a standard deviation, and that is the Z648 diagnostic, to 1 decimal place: 1.0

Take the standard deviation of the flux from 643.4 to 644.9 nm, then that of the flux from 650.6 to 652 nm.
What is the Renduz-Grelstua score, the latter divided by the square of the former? 1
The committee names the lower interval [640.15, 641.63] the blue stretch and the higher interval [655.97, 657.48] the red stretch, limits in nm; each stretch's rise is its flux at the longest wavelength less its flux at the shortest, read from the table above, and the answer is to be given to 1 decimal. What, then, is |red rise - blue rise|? 1.1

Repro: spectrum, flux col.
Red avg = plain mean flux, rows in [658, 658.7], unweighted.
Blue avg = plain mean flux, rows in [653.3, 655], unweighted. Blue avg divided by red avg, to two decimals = 0.87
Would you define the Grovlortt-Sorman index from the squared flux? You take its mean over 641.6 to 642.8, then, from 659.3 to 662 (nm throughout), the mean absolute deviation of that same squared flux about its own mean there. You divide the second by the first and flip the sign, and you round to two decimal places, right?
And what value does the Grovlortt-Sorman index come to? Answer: -0.05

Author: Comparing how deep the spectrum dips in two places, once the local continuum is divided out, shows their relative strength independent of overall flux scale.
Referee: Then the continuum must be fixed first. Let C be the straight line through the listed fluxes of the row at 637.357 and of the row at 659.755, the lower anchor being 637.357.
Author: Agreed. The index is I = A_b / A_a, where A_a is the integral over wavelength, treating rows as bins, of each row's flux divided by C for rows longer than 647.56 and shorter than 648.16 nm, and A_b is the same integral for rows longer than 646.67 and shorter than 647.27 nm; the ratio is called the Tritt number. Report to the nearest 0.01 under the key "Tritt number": 0.98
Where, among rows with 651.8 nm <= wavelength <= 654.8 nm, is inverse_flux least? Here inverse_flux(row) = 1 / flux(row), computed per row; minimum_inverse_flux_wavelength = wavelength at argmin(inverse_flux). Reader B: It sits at 654.610 nm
